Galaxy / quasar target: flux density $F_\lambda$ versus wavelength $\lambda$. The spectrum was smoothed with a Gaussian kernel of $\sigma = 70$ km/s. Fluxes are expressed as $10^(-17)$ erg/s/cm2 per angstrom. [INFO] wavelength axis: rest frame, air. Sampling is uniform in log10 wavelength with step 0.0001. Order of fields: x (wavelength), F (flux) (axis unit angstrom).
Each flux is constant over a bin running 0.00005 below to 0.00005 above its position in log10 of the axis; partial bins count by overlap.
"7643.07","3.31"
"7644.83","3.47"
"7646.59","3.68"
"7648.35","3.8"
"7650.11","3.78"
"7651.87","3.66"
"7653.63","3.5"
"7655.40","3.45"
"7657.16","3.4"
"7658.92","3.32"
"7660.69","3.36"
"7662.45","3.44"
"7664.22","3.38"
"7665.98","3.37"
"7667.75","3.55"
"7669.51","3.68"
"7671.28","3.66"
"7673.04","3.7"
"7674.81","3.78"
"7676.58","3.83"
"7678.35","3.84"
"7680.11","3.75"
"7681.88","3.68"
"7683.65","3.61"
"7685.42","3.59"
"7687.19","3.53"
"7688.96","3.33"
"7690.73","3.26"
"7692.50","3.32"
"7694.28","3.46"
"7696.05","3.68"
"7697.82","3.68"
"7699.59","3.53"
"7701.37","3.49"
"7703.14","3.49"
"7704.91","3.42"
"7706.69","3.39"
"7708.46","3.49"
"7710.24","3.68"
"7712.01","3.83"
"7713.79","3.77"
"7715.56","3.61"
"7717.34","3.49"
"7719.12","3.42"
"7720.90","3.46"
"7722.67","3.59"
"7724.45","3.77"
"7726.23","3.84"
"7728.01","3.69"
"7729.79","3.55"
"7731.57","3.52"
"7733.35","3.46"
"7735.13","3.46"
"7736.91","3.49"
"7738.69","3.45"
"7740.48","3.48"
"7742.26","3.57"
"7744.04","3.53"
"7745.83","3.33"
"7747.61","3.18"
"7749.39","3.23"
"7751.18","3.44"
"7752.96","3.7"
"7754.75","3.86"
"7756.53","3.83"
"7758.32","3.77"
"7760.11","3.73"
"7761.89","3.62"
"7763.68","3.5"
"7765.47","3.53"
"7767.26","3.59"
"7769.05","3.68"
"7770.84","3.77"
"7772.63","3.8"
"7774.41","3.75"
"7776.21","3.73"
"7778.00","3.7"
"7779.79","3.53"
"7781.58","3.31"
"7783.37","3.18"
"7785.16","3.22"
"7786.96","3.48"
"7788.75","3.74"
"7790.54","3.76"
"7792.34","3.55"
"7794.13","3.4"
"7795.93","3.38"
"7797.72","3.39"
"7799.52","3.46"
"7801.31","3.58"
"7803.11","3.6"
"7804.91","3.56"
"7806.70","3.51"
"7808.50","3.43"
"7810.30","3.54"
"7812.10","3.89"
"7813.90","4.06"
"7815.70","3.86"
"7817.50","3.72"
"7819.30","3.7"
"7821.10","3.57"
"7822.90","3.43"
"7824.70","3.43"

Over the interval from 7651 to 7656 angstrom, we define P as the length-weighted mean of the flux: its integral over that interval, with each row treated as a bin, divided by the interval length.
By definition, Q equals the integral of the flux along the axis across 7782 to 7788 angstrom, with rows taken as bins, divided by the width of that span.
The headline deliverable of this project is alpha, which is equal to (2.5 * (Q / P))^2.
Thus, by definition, 5.5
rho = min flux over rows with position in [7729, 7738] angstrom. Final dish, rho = 3.46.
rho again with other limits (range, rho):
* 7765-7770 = 3.53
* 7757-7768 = 3.5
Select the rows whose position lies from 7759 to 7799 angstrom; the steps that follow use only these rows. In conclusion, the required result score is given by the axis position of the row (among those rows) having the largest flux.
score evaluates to 7772.63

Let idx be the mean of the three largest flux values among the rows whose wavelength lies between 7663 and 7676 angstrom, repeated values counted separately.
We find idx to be 3.72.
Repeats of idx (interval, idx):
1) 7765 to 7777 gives 3.77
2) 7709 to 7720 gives 3.76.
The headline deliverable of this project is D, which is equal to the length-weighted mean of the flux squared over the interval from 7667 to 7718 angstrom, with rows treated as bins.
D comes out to 12.9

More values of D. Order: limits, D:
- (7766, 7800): 12.6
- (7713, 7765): 12.7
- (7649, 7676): 12.6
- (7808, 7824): 13.7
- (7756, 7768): 13.3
